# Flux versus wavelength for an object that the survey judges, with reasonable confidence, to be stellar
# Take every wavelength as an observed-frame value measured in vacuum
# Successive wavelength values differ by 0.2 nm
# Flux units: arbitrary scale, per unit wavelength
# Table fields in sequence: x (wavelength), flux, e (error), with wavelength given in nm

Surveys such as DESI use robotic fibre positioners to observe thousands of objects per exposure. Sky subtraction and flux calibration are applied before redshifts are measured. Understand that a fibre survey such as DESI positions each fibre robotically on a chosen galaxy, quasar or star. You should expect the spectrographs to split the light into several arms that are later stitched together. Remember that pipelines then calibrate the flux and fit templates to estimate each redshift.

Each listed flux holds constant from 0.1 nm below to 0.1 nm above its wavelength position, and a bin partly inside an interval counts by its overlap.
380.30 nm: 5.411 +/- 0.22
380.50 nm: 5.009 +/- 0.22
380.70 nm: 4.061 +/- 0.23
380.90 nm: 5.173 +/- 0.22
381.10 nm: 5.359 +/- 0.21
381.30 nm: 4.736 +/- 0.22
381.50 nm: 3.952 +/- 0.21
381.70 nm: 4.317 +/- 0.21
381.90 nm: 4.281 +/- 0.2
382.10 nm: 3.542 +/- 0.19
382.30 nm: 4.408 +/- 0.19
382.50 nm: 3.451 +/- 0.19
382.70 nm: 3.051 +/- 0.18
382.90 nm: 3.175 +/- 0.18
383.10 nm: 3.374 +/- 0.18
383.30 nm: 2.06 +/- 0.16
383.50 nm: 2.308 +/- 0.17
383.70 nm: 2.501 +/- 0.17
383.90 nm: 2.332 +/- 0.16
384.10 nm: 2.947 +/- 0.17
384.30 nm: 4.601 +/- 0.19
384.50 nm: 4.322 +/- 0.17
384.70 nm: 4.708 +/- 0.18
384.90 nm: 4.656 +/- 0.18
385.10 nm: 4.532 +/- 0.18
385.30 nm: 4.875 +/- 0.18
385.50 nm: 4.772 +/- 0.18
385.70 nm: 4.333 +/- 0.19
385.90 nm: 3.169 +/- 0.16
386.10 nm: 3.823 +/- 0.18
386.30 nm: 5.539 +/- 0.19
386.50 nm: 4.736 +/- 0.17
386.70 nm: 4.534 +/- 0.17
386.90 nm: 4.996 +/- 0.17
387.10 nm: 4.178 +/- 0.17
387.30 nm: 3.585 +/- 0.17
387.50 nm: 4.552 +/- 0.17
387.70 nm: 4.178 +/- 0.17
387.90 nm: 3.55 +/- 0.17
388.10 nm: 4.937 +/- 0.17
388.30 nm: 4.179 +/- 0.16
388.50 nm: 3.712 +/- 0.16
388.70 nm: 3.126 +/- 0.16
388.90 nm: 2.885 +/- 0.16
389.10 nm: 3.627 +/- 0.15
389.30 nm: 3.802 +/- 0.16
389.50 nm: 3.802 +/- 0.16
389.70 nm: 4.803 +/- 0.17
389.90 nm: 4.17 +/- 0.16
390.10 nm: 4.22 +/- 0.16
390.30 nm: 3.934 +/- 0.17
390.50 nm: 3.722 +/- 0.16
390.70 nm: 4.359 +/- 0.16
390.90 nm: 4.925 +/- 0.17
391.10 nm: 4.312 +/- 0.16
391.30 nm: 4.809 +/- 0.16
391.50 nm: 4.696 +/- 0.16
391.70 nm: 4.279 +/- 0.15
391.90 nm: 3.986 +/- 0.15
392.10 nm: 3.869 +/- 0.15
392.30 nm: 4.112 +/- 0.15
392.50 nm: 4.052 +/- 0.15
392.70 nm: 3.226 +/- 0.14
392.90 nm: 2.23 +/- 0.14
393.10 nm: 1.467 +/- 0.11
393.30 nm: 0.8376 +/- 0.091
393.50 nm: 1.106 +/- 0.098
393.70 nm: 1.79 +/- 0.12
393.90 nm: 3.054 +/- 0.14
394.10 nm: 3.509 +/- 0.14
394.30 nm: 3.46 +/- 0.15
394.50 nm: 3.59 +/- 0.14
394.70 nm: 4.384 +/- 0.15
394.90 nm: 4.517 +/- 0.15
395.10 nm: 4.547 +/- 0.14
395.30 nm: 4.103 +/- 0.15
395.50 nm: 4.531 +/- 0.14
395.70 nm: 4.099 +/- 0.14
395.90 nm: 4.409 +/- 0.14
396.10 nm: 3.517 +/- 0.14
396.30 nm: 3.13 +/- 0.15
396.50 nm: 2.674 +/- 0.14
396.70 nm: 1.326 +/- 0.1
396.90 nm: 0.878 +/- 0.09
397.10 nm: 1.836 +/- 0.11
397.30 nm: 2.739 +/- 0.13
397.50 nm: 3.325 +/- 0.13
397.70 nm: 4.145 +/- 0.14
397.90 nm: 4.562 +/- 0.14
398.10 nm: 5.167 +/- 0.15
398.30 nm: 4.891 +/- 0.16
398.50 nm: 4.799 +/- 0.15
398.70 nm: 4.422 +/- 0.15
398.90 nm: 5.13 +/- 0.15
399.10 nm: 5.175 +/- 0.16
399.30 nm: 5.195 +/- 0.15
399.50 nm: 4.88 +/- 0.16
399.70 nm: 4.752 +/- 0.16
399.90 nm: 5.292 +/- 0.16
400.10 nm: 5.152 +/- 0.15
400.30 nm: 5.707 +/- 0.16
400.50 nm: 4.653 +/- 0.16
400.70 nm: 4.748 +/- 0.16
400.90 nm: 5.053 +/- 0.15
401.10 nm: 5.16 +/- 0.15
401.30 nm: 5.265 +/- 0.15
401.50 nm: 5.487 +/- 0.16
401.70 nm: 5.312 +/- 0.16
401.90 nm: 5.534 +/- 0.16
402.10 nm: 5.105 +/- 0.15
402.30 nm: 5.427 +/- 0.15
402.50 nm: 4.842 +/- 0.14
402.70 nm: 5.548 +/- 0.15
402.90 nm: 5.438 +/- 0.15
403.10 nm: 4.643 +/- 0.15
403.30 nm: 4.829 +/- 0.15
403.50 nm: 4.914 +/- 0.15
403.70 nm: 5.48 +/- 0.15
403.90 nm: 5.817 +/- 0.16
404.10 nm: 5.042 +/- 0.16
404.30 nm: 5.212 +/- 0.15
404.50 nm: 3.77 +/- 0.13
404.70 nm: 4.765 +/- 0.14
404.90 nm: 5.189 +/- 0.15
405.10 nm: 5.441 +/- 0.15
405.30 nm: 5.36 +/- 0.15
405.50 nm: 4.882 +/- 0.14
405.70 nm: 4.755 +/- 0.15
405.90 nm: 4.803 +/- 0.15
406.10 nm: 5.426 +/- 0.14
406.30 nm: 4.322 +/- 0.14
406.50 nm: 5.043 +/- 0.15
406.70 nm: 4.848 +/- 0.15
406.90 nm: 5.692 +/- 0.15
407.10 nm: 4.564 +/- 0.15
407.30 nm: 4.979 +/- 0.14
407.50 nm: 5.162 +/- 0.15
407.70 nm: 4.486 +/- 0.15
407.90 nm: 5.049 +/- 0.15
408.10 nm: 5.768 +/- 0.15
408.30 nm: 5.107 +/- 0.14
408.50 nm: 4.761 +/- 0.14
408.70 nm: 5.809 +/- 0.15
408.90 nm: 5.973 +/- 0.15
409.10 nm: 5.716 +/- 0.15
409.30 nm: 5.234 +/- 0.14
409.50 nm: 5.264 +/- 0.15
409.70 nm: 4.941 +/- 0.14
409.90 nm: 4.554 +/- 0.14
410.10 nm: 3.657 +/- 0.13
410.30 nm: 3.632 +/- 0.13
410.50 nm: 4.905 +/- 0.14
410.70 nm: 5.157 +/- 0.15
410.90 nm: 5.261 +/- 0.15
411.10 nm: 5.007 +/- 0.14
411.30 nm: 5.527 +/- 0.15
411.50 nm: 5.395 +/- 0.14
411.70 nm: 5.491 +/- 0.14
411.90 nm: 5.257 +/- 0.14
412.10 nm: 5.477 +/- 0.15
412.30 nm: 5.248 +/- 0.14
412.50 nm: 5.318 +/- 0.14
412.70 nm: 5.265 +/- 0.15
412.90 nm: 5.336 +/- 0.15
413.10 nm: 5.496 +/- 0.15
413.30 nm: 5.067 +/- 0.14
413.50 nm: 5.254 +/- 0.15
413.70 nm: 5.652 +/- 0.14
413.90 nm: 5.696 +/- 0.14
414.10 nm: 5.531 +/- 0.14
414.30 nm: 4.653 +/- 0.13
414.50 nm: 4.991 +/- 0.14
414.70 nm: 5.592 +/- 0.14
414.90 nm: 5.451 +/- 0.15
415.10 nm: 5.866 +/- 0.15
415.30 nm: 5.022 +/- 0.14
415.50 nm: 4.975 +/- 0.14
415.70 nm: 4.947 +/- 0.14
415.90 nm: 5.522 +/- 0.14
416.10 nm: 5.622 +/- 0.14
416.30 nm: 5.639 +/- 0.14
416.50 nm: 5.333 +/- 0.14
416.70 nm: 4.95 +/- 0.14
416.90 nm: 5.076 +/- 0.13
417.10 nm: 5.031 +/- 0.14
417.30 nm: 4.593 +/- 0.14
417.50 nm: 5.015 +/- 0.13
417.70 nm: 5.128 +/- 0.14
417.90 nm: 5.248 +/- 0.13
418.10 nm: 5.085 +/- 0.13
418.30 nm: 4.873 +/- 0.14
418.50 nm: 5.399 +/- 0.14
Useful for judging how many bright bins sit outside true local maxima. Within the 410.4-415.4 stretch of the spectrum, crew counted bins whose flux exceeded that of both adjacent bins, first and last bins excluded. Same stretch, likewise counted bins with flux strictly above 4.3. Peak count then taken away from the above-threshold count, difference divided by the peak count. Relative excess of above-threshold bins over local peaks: 1.8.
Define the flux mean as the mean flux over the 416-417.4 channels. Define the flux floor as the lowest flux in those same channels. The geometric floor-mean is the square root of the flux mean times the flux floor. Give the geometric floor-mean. 4.9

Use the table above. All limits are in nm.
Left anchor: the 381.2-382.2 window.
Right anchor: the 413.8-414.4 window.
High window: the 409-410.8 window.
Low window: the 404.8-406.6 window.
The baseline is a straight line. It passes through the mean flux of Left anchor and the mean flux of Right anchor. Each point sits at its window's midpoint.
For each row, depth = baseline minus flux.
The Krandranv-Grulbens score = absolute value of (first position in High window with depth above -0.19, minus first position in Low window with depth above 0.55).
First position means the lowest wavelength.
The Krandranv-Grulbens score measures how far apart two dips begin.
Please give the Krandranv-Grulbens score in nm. 3.00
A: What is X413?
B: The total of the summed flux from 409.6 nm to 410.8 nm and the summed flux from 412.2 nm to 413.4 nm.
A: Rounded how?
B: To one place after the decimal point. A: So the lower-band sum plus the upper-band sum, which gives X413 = 58.6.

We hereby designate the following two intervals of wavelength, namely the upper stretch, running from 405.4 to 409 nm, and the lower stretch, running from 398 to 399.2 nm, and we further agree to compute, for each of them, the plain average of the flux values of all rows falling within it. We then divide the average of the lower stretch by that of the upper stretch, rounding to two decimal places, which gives 0.97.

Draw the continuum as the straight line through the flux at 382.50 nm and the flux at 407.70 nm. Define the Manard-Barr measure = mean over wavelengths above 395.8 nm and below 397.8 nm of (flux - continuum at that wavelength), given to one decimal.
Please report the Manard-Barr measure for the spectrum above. -1.2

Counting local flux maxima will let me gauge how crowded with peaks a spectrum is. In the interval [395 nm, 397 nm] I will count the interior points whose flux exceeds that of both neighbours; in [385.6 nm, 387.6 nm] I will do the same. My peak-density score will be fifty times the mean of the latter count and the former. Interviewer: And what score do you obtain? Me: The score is 100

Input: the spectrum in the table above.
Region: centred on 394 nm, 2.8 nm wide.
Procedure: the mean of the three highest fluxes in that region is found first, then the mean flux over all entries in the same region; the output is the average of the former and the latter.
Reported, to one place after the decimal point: 3.7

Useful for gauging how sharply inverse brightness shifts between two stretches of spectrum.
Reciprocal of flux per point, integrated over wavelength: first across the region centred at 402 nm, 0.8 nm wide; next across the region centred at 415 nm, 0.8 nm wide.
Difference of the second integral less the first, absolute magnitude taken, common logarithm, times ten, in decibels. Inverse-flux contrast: -25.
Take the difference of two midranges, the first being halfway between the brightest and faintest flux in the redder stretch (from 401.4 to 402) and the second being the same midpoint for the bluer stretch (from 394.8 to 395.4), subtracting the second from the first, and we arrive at 1.1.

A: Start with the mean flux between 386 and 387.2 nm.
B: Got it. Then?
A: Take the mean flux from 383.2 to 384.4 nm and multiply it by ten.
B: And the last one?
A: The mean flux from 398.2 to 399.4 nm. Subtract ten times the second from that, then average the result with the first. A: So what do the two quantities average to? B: -9.2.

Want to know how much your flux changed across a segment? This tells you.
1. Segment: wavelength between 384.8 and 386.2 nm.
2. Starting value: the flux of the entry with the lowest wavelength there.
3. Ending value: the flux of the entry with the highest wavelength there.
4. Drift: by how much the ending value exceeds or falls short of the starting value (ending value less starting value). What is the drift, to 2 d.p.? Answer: -0.83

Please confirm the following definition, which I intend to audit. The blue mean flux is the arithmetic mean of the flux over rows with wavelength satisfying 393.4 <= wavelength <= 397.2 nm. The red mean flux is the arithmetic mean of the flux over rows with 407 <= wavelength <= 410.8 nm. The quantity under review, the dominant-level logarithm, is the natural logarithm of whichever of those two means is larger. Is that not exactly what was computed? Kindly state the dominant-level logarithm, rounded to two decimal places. 1.61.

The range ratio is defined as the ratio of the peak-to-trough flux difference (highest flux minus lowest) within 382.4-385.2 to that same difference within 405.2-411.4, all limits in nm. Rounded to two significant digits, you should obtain 1.1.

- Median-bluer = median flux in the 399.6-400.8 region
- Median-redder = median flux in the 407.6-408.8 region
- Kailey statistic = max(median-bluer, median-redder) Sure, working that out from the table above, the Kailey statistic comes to 5.08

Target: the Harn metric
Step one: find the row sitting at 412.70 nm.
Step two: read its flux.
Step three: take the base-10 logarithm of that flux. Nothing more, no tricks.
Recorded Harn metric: 0.721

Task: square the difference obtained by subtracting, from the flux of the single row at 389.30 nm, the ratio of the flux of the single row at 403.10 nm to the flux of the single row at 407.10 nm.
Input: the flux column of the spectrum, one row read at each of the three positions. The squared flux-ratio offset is 8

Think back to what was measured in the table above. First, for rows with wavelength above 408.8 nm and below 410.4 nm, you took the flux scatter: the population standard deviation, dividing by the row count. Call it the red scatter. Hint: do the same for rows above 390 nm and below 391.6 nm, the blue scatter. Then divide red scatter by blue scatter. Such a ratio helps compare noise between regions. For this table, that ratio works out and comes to 2.1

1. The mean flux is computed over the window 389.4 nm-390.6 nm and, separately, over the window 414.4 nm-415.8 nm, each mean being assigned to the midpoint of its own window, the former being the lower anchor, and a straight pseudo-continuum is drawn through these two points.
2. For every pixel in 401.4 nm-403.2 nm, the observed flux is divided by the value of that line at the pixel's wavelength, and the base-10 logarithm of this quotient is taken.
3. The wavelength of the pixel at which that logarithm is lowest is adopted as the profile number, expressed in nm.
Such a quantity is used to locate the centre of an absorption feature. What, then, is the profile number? 403.10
